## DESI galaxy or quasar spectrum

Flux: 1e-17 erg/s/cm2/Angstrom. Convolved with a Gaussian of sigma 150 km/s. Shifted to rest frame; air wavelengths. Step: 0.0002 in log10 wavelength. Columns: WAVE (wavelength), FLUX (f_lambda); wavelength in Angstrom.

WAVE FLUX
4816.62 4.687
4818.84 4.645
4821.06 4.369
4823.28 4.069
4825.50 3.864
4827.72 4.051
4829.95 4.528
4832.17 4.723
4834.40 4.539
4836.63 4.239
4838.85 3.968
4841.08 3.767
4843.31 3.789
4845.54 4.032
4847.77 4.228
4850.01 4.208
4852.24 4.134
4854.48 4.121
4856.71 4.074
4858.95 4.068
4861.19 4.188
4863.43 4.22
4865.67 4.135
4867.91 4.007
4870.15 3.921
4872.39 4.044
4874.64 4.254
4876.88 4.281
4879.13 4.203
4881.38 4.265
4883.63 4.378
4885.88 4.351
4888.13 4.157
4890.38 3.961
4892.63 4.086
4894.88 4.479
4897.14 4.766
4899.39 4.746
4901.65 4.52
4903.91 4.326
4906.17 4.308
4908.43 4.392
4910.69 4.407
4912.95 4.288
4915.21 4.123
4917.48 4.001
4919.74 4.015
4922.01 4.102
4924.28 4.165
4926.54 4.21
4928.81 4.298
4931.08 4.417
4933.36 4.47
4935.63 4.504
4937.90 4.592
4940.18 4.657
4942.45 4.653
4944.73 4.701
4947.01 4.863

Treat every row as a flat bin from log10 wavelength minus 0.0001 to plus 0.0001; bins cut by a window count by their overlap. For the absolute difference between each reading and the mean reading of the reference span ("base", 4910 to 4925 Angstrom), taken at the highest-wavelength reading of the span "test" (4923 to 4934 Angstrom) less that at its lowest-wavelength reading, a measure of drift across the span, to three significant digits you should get 0.305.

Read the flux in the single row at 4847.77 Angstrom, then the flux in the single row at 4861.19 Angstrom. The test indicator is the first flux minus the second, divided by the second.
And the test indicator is 0.01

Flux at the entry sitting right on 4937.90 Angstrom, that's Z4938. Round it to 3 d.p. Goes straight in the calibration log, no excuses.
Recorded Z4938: 4.592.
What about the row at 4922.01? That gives 4.102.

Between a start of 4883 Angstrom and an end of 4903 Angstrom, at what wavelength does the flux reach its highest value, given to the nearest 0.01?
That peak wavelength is 4897.14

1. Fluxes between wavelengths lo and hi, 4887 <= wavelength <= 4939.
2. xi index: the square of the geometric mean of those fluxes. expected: 18.6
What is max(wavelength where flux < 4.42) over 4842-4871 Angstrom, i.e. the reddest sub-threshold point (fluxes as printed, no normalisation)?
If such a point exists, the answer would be 4870.15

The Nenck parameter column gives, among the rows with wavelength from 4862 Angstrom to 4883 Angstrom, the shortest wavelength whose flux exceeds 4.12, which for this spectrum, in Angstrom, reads 4863.43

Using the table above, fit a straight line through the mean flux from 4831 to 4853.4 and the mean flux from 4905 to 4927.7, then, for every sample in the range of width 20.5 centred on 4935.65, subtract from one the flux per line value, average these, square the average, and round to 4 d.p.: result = 0.0047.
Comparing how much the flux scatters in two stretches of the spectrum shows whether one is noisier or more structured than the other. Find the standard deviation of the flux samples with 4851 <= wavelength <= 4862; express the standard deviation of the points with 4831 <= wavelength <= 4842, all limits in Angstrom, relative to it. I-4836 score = 8.0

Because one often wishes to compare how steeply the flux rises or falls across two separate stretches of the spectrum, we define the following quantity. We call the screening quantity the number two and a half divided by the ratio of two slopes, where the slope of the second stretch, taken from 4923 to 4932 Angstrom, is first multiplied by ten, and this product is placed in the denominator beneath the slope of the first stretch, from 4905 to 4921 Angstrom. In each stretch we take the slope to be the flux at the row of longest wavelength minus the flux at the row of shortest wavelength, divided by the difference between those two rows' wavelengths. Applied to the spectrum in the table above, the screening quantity -43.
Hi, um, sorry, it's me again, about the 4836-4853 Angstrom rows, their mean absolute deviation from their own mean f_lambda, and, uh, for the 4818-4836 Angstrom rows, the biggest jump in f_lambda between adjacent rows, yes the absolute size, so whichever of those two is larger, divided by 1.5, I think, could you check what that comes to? 0.318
